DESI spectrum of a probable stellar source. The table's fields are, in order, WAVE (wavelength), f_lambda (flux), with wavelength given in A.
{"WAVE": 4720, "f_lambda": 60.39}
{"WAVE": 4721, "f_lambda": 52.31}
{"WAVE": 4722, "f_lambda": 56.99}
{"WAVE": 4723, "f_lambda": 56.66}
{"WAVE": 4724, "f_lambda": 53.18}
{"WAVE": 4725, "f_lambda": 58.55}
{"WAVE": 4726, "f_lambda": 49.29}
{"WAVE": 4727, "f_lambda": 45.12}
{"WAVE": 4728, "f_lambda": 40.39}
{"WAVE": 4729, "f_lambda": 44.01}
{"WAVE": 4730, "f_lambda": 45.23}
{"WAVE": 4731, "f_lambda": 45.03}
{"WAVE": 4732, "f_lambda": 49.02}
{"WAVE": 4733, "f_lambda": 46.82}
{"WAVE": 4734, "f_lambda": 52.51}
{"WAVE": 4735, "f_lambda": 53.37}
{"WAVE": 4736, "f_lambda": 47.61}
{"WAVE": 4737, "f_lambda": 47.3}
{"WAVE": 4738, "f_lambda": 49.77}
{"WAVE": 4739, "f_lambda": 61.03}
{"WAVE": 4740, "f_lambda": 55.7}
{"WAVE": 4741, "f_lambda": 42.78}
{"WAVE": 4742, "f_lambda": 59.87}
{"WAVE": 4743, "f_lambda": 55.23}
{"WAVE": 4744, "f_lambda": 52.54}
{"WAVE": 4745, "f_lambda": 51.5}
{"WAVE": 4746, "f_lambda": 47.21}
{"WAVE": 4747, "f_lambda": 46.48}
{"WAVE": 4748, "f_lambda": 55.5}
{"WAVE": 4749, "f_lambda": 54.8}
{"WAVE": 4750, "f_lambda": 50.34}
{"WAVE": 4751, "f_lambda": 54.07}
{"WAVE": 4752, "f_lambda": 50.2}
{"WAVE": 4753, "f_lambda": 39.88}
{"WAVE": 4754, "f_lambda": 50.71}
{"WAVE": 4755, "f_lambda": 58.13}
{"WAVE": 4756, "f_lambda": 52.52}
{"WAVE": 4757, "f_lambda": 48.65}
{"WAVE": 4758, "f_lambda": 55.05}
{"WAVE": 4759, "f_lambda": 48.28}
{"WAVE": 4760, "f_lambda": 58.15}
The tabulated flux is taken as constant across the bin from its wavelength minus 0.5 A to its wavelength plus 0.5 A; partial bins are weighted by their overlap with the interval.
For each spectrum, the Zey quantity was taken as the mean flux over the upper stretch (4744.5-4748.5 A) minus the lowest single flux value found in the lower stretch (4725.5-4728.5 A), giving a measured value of 9.8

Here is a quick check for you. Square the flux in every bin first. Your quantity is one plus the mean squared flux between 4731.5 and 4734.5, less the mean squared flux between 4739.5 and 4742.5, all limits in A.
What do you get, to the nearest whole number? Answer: -387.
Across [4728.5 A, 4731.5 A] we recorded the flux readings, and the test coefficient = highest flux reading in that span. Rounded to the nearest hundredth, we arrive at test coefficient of 45.23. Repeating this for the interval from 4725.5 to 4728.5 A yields 49.29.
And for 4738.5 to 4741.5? 61.03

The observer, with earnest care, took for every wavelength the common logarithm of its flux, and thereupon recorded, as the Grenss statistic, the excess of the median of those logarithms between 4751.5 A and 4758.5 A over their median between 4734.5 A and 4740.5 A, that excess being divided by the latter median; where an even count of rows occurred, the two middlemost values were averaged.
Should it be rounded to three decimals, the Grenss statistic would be -0.004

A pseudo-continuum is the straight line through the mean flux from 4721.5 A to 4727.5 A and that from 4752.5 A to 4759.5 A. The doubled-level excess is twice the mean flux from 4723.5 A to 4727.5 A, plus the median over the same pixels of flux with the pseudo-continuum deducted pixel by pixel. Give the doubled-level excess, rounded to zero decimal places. 101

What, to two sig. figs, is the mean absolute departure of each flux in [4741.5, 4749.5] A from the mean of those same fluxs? 3.5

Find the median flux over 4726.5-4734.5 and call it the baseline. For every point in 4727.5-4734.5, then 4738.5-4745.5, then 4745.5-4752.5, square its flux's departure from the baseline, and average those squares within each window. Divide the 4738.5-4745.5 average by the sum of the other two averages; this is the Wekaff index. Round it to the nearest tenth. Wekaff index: 1.8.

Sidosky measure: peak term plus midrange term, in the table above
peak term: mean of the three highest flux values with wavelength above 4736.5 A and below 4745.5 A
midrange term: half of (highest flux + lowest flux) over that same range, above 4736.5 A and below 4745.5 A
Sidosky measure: 111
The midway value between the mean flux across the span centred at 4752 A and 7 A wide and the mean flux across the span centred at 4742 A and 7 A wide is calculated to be 52.6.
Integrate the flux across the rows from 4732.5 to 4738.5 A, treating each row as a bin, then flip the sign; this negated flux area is -297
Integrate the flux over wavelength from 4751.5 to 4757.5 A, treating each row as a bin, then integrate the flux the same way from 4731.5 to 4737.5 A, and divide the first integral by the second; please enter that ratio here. 1.01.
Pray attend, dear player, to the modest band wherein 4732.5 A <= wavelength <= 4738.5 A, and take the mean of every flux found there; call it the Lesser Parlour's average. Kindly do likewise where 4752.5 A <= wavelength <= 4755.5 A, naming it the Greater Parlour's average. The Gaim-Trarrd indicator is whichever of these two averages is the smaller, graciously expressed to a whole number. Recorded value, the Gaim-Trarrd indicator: 50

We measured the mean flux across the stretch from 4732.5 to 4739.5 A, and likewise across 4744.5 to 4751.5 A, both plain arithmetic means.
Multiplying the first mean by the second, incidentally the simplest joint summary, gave 2632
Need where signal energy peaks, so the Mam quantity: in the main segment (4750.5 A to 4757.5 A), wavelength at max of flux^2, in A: 4755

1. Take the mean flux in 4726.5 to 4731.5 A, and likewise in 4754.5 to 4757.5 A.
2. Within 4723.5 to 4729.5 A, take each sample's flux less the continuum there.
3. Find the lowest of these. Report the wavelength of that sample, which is 4728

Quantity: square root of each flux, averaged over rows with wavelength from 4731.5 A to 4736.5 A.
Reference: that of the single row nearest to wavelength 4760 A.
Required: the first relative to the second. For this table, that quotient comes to 0.93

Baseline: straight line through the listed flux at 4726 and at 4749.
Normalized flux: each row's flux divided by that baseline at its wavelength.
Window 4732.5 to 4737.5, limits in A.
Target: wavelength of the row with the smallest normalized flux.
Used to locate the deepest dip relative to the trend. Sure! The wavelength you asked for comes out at 4737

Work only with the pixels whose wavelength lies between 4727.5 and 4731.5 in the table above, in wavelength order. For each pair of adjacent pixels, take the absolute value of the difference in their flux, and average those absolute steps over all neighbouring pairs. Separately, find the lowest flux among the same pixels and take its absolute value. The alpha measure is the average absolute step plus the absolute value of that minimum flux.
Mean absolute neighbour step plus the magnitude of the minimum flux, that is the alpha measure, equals 42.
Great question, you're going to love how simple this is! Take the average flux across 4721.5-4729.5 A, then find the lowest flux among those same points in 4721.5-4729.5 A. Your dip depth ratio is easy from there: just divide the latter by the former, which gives 0.80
